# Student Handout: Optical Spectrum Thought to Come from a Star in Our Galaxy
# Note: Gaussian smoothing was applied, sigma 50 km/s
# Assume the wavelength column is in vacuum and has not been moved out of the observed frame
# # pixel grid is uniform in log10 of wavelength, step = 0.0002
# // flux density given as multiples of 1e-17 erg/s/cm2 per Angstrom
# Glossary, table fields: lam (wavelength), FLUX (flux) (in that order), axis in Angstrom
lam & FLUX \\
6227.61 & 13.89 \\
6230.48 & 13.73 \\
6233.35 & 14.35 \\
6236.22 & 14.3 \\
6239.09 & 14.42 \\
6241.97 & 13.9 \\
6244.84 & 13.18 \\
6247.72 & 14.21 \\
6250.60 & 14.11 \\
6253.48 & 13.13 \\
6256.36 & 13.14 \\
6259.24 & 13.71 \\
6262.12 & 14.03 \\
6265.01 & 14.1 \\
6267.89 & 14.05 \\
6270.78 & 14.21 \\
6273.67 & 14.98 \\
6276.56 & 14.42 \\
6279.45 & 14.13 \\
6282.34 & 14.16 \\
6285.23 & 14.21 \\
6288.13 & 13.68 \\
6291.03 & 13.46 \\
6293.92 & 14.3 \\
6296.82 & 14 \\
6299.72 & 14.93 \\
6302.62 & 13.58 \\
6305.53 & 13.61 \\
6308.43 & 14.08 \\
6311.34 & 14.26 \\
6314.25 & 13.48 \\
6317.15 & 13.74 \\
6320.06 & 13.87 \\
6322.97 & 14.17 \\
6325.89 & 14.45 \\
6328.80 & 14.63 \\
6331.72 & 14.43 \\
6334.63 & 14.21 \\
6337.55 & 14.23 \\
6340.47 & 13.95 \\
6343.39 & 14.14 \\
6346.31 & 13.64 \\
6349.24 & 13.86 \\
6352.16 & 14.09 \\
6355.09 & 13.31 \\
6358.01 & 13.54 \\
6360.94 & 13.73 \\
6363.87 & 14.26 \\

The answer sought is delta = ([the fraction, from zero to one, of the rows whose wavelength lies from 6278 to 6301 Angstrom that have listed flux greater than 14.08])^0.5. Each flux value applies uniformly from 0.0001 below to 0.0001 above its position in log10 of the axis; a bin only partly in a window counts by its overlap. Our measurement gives 0.79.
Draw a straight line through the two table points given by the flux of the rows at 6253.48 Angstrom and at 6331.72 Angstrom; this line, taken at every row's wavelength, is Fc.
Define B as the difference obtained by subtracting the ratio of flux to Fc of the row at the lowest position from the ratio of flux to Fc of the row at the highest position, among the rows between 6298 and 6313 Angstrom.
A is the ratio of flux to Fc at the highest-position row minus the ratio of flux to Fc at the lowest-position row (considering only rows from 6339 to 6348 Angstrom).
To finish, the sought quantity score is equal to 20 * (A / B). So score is 9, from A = -0.03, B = -0.062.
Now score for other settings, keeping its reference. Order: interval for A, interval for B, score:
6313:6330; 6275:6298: -23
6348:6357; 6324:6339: 30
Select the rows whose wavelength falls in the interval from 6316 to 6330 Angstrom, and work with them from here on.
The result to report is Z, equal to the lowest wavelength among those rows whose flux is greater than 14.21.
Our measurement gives 6325.89 Angstrom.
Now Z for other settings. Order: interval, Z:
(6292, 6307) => 6293.92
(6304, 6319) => 6311.34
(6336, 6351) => 6337.55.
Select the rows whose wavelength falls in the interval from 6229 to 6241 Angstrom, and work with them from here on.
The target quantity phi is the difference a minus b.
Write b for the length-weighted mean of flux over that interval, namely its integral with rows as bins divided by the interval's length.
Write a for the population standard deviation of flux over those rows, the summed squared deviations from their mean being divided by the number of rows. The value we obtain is -13.9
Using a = 0.27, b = 14.2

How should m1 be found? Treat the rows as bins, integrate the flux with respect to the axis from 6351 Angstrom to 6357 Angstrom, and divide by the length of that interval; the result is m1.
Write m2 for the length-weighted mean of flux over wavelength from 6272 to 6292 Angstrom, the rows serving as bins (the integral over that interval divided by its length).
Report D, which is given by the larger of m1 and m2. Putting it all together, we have 14.2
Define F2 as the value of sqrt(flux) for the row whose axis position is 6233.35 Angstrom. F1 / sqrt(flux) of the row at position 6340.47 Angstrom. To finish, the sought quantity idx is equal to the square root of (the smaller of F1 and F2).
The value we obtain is 1.93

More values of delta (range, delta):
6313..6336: 0.79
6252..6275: 0.61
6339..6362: 0.50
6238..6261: 0.61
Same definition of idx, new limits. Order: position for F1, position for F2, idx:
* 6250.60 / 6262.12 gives 1.94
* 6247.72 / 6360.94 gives 1.92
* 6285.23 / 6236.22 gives 1.94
